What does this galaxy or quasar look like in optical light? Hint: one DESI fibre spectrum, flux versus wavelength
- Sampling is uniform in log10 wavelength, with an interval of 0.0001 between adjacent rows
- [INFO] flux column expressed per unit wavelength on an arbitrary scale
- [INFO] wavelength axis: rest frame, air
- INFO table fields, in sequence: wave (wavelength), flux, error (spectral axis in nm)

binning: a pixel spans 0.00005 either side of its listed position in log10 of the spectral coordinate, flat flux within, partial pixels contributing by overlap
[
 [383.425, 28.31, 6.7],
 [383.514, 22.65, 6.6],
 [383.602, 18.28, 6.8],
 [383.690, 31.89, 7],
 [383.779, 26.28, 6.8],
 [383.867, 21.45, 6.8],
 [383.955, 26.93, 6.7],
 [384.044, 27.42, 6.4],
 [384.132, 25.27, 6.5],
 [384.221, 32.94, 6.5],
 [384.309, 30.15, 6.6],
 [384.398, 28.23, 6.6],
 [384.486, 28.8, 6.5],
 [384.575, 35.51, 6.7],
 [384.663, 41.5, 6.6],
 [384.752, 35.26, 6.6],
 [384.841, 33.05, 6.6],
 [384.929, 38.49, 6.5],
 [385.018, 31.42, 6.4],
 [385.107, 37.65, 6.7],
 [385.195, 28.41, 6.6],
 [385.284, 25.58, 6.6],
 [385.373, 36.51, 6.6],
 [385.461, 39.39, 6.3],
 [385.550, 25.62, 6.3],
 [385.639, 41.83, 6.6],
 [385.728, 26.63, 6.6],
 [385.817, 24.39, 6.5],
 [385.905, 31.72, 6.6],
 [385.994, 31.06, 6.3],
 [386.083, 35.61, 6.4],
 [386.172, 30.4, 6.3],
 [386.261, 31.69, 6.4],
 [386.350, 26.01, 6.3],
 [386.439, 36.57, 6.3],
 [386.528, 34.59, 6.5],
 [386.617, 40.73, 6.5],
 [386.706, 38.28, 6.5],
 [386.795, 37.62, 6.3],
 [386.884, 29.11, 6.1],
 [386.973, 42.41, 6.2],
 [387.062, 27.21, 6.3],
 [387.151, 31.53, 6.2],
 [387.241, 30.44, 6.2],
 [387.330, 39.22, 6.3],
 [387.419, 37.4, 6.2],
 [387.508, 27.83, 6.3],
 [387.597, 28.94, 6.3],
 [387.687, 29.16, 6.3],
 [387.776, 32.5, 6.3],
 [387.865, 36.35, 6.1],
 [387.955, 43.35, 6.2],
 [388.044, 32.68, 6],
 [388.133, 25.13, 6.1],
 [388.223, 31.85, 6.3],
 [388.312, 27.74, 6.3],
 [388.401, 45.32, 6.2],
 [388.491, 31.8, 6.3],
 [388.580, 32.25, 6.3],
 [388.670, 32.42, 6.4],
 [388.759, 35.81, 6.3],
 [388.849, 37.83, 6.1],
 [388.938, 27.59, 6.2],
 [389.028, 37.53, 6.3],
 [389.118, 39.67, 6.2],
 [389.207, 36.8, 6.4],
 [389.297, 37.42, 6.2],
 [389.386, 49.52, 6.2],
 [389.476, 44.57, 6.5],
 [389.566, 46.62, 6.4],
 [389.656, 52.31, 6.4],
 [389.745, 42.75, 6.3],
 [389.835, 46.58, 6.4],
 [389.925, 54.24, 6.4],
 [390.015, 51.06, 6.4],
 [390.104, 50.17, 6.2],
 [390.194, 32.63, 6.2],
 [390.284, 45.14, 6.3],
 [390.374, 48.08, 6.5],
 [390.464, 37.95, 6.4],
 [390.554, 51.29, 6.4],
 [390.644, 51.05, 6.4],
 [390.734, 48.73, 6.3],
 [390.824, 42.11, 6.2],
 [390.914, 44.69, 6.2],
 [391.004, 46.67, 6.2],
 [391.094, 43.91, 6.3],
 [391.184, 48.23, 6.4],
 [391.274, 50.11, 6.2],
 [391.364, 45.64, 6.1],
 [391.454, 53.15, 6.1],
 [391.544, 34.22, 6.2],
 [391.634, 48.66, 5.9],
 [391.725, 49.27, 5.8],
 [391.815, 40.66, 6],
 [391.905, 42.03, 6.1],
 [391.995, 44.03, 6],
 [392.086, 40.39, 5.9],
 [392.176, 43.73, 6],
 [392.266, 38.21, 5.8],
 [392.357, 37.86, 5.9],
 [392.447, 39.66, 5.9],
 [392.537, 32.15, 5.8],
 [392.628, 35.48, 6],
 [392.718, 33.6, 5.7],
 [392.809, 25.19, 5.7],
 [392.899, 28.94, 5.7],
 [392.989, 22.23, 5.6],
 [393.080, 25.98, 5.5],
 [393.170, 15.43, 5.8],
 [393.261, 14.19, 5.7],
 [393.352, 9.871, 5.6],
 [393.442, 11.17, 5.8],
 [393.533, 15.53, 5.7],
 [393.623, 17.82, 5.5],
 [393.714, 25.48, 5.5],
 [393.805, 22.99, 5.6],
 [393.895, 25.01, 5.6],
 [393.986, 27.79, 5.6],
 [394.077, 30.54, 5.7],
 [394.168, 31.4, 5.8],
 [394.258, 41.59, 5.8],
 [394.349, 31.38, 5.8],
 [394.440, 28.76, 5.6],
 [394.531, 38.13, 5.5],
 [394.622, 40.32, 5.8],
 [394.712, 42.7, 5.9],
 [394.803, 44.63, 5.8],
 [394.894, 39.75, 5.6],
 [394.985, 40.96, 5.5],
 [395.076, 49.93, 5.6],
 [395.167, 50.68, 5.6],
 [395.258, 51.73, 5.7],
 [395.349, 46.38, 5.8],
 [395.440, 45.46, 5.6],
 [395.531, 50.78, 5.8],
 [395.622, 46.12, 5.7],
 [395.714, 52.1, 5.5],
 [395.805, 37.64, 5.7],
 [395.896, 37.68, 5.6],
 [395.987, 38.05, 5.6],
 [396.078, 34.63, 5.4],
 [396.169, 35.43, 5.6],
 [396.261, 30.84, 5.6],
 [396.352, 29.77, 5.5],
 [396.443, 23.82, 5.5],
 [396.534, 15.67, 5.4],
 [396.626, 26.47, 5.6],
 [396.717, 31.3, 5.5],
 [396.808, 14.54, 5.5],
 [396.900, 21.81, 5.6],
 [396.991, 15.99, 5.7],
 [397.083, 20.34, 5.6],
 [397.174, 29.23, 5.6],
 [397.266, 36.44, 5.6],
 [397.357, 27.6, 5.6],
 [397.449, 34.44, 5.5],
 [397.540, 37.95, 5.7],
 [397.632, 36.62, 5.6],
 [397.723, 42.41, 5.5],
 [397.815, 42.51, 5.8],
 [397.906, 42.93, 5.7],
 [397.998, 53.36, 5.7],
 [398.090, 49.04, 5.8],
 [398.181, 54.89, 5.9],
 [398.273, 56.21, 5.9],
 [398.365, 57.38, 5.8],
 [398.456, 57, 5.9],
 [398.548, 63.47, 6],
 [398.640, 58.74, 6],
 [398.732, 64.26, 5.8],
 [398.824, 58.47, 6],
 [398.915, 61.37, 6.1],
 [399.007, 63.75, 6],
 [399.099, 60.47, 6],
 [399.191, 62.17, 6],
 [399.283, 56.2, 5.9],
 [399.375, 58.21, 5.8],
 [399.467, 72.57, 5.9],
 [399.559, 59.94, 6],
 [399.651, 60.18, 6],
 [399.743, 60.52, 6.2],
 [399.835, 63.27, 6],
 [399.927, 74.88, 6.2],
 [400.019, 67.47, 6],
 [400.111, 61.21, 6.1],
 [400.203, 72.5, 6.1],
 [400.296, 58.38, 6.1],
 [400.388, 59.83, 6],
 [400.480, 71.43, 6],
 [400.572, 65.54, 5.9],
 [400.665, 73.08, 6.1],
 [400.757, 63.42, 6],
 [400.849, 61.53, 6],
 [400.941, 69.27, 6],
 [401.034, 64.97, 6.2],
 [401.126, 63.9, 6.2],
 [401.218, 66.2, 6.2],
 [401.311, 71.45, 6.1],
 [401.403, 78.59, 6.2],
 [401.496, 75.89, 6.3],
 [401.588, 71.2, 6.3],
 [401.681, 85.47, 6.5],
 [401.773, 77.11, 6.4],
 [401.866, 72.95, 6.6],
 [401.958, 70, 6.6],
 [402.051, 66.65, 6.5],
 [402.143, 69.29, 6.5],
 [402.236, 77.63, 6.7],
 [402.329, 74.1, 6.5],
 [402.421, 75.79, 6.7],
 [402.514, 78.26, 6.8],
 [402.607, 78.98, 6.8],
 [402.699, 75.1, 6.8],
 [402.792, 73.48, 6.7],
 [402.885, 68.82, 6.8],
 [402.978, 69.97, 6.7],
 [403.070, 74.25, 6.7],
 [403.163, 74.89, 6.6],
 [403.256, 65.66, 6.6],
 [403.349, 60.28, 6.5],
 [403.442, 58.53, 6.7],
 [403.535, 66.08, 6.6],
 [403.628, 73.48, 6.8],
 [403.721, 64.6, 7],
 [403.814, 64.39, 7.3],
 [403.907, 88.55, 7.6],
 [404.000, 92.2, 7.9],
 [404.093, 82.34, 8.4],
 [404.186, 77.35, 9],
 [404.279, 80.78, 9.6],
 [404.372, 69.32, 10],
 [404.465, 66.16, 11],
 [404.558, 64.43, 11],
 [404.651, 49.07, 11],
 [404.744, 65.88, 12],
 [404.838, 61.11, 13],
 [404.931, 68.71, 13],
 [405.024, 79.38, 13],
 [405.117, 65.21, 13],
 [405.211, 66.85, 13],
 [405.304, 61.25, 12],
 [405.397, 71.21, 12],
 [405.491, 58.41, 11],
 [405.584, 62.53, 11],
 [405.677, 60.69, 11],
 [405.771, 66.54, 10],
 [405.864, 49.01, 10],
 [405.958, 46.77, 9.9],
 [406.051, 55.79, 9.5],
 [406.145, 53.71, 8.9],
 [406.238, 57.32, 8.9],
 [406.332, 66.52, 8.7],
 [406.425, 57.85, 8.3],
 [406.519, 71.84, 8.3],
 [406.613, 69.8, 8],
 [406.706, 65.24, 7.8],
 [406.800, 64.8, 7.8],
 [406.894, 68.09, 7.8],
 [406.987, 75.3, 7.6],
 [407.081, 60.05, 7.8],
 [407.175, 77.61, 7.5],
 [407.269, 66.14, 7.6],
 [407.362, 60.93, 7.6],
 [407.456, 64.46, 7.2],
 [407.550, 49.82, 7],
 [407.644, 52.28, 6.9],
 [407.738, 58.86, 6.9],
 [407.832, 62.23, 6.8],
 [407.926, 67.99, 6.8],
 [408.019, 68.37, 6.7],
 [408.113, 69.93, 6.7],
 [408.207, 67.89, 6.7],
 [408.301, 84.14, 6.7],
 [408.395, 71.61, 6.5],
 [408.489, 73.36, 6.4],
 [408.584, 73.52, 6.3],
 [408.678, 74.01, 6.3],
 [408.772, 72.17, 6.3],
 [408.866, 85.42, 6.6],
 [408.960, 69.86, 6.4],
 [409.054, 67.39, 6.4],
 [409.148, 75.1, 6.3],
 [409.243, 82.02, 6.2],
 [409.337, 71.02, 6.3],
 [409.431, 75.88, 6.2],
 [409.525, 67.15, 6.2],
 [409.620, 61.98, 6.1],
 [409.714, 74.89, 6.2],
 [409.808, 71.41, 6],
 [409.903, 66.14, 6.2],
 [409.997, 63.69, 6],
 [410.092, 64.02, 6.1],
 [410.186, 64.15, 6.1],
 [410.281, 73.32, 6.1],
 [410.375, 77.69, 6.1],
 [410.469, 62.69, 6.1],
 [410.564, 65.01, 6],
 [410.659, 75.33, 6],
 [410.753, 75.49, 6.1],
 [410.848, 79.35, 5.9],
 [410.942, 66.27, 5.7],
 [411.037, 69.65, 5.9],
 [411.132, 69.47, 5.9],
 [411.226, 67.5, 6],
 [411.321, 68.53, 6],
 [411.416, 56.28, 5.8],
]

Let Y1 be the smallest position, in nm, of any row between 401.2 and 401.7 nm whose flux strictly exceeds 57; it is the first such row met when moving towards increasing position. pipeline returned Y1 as 401.218 nm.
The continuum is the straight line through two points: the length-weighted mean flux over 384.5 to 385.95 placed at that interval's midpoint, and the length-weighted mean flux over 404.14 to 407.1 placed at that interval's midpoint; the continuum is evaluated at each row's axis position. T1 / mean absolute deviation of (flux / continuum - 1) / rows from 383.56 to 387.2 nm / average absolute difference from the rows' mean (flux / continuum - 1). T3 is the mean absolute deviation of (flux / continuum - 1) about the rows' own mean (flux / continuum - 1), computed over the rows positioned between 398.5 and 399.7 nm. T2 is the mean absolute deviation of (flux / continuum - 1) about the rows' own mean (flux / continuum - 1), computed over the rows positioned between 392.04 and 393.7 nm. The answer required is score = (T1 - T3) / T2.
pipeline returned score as 0.37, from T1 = 0.14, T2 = 0.22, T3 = 0.06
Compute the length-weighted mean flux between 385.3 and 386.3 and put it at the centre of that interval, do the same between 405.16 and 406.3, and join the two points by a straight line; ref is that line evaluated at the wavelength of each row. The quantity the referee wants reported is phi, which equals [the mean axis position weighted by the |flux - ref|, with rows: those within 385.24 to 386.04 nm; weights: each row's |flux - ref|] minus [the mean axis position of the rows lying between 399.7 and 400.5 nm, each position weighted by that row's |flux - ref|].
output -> -14.53 nm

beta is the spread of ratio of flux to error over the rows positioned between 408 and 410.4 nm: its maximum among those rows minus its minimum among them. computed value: 3.1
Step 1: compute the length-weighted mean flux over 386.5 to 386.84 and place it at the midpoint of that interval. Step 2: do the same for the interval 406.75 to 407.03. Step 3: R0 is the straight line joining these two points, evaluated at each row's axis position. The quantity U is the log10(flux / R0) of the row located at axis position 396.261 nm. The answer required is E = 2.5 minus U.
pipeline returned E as 2.73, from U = -0.234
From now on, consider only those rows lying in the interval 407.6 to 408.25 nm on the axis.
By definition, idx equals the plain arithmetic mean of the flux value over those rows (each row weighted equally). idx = 64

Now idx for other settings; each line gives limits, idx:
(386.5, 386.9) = 36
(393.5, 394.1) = 24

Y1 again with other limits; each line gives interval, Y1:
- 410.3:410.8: 410.375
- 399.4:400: 399.467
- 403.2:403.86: 403.256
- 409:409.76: 409.054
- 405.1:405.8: 405.117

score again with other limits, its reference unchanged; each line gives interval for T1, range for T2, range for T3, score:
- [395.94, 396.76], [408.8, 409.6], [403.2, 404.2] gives -0.62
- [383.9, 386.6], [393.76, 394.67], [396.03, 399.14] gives -1.16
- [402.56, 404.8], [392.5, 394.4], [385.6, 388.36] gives -0.01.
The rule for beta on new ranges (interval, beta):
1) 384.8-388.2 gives 3.2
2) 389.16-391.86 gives 3.5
